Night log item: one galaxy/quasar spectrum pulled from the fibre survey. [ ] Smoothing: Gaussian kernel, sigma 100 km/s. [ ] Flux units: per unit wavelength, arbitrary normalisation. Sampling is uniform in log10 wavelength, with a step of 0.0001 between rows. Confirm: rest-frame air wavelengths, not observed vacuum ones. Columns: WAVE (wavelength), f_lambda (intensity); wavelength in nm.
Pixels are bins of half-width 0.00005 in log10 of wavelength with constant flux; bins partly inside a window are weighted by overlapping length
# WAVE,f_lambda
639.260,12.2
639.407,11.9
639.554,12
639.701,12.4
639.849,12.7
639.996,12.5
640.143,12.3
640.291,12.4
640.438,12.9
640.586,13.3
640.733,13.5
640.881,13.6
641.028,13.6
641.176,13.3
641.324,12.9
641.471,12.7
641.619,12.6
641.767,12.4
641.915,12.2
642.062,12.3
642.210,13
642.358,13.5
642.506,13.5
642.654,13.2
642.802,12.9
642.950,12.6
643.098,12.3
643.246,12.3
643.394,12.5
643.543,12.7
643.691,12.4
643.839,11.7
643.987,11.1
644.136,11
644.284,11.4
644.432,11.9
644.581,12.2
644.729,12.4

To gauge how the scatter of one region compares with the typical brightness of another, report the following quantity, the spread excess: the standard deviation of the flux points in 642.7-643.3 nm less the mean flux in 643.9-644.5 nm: -11.1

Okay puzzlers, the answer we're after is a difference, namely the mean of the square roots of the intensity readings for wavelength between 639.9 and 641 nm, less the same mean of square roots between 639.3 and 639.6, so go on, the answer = 0.14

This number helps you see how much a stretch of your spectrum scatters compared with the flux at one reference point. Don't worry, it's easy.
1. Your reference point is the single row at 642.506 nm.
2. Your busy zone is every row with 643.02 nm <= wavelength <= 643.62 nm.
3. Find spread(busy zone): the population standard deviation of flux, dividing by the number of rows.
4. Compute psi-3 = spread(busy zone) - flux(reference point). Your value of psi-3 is -13.3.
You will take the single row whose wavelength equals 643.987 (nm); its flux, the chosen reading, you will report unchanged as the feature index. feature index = 11.1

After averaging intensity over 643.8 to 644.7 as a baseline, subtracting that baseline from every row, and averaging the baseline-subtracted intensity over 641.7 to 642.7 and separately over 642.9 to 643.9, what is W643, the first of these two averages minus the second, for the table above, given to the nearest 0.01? 0.51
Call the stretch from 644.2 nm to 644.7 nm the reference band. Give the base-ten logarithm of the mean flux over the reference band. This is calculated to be 1.07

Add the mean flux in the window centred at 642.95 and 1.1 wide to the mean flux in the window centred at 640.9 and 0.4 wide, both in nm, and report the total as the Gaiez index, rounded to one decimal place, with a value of 26.3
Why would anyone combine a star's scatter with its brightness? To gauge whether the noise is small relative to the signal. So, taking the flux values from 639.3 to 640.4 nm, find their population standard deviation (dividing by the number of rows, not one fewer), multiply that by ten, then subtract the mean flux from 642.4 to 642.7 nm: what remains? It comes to -10.8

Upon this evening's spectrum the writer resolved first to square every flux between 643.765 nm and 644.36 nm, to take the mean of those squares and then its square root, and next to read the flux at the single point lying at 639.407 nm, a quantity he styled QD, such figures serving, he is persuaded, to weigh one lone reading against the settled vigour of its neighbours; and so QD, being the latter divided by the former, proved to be 1.05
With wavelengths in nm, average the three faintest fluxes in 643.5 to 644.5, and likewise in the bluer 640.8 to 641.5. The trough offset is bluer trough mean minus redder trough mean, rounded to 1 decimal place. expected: 1.8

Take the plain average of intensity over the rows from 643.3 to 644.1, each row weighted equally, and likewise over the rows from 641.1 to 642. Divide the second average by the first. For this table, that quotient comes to 1.05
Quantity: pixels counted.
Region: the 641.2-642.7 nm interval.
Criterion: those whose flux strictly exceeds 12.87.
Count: 5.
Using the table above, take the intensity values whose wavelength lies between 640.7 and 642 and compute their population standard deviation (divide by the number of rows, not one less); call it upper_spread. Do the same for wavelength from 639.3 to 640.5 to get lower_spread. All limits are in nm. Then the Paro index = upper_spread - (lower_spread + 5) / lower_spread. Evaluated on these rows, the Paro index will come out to -16.6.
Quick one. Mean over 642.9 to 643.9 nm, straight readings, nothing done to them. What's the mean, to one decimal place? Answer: 12.4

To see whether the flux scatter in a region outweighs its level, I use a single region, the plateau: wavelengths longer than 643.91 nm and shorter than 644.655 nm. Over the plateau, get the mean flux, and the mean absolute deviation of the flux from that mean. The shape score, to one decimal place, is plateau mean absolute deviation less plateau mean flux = -11.1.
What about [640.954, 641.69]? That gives -12.7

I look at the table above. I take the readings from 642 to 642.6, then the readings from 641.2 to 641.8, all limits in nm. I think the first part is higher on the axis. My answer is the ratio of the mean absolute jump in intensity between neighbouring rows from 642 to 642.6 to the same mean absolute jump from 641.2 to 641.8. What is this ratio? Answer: 2.4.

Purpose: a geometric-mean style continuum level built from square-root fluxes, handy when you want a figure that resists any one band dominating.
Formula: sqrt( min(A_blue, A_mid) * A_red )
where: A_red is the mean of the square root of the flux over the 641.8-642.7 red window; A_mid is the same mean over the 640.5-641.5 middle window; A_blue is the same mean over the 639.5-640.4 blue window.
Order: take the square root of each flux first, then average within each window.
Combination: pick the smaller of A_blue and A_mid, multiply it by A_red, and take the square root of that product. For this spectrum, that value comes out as 3.56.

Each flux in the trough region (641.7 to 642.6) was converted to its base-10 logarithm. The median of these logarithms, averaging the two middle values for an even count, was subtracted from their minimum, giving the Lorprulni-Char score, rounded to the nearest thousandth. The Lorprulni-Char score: -0.017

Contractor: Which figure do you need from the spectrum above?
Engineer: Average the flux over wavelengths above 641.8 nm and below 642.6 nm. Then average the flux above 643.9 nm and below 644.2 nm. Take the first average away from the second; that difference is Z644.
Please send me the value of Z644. -1.8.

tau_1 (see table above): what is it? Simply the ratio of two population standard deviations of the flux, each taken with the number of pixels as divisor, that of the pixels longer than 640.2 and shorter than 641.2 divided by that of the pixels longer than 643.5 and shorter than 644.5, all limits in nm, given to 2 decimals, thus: 0.69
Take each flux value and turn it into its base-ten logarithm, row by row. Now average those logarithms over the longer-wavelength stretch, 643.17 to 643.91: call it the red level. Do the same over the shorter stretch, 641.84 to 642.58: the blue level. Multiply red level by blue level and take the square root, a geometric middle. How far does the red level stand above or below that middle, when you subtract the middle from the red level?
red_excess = -0.010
